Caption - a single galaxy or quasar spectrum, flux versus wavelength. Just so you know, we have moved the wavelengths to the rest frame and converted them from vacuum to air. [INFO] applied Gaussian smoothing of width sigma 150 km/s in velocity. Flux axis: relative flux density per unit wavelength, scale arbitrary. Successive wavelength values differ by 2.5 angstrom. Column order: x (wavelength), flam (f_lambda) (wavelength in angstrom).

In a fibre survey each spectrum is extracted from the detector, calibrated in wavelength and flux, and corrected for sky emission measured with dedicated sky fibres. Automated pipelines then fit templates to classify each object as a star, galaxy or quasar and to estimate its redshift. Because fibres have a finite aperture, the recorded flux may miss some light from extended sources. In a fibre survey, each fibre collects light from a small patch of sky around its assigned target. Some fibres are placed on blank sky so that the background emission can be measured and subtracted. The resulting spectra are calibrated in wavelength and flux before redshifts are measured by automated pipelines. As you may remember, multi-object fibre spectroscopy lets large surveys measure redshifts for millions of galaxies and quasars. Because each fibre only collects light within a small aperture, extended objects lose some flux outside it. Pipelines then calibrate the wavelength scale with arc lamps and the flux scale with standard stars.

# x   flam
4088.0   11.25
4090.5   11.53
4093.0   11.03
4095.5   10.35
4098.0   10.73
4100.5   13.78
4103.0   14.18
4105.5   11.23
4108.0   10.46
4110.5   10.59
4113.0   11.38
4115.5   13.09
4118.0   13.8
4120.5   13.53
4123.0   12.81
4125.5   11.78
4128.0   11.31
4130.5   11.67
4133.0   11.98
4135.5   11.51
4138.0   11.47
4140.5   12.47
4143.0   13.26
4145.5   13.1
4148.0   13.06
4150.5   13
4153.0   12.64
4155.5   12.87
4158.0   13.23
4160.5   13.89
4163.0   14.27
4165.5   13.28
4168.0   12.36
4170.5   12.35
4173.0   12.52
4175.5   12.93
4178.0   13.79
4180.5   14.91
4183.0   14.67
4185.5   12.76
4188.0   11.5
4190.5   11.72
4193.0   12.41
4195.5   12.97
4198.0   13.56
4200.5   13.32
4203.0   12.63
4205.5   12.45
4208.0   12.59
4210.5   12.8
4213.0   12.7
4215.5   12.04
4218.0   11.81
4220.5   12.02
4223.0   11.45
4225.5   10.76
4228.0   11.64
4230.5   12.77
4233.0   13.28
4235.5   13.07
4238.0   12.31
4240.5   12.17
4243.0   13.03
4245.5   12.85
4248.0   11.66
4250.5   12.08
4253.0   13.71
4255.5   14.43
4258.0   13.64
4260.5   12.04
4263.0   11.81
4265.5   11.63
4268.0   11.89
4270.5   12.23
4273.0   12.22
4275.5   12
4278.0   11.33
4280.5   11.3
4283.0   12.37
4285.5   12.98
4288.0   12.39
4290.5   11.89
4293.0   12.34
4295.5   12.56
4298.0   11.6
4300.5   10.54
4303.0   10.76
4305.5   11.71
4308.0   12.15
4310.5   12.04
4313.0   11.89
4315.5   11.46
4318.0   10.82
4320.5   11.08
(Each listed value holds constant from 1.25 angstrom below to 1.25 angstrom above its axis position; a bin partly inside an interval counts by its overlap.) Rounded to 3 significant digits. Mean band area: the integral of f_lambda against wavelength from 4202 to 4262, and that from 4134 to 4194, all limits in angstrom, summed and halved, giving 762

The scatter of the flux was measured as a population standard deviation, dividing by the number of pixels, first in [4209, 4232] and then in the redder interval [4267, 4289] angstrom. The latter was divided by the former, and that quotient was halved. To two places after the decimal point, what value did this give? 0.39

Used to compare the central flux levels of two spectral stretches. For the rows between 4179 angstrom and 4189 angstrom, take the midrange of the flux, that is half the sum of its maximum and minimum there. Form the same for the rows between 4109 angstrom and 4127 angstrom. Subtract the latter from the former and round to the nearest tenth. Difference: 1.0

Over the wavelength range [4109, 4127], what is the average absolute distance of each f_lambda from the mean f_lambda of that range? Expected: 1.0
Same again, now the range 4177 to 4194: 1.2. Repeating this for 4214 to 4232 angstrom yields 0.4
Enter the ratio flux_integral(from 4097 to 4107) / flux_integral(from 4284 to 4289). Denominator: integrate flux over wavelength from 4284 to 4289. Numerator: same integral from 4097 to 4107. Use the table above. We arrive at 1.97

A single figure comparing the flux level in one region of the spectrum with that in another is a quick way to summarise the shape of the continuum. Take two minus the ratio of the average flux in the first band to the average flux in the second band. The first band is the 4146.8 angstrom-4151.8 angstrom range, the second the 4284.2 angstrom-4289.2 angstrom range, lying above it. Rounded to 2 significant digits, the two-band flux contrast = 0.97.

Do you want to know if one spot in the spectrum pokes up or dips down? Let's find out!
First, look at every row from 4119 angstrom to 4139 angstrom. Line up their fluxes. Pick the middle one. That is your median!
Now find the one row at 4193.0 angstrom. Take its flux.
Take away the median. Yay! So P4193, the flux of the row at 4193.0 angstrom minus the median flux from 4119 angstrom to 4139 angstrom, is 0.7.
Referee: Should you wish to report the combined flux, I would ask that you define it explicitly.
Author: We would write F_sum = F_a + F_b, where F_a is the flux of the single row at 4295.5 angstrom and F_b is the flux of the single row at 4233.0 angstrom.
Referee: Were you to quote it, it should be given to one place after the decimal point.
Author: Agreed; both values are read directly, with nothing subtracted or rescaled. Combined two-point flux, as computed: 25.8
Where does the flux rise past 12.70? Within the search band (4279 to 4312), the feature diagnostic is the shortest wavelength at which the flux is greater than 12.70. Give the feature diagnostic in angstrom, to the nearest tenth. 4285.5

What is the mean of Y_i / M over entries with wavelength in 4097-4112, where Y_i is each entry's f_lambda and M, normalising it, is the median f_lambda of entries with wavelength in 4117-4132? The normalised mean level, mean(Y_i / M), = 0.96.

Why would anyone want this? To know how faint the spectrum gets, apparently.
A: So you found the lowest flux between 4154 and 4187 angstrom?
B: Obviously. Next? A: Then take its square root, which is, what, 3.51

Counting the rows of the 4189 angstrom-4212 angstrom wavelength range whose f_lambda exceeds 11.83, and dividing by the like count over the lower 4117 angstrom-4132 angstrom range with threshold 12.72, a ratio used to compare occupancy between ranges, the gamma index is 2.7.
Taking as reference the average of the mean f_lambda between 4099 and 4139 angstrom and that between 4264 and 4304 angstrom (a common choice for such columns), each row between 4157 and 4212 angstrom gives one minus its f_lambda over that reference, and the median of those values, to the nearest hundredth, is -0.07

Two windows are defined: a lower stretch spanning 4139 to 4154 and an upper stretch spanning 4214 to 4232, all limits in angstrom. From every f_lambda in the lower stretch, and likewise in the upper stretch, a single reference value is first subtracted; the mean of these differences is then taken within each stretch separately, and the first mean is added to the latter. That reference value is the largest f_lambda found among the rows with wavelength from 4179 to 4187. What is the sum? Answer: -5.1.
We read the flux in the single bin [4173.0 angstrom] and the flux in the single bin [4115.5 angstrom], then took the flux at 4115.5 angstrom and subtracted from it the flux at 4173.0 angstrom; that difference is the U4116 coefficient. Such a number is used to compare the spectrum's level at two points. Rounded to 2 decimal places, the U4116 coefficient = 0.57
